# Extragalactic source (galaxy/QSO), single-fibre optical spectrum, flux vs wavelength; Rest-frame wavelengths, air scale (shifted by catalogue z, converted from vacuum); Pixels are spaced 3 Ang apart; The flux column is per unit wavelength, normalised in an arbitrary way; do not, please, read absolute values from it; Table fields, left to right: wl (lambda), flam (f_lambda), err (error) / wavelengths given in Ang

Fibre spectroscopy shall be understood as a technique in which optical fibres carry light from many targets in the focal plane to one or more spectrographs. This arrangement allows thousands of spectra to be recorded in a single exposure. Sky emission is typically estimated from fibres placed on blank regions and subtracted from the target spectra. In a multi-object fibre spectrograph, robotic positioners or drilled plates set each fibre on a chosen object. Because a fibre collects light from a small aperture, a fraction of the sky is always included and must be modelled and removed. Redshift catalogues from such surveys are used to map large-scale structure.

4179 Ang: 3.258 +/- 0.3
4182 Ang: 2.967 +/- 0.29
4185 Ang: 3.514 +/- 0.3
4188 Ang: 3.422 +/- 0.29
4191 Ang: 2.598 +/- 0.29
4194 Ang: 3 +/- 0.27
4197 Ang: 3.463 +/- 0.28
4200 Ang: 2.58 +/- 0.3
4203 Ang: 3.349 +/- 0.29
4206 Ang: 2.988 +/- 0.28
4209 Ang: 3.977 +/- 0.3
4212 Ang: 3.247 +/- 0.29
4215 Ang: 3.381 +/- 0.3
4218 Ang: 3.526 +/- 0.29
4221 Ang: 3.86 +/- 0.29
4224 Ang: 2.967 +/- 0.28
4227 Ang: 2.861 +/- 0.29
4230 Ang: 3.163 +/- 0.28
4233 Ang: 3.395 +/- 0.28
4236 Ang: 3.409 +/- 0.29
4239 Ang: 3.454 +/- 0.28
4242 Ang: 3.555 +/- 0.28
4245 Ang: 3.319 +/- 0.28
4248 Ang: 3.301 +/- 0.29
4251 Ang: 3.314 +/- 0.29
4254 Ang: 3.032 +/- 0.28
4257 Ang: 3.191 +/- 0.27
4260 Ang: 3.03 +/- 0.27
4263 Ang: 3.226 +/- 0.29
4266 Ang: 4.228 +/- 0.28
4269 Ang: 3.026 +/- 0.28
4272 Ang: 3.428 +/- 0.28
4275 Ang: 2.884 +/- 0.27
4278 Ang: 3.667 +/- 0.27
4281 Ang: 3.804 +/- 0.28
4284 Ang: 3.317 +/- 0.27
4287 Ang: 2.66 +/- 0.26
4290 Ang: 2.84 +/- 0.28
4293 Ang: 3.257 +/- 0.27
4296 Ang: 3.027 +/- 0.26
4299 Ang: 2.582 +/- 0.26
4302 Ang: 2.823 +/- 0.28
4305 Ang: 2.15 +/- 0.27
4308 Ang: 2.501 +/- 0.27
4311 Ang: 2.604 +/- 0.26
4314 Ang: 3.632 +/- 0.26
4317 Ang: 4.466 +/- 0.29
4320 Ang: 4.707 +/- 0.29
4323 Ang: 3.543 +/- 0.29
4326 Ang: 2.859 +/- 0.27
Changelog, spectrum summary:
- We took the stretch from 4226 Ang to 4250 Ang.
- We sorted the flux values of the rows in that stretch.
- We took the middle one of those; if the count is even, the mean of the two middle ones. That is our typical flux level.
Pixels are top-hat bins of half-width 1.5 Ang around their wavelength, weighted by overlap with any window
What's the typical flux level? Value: 3.36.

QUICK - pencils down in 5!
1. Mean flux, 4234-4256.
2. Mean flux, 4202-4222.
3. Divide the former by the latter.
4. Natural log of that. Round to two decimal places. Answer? -0.04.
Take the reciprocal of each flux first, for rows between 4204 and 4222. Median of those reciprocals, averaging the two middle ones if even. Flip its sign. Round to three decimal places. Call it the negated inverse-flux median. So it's -0.290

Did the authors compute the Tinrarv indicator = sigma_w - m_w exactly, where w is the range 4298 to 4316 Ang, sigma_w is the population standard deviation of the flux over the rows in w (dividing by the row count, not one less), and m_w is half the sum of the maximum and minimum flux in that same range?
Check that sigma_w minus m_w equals -2.44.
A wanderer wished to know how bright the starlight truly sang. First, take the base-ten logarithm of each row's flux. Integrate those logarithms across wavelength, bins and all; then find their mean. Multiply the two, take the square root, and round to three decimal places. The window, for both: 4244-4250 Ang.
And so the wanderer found 1.273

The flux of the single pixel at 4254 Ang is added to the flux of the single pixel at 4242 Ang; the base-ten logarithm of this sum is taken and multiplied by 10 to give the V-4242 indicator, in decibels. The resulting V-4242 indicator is 8.2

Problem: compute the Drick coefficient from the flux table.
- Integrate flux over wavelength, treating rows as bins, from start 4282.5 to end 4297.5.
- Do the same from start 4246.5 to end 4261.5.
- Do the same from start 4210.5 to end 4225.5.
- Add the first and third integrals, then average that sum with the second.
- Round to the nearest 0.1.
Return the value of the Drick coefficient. 71.9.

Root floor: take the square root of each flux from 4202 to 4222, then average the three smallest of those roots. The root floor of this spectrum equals 1.79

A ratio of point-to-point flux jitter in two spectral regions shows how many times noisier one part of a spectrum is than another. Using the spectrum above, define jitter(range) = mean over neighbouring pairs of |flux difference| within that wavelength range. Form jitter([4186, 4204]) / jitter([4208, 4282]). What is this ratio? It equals 2.0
